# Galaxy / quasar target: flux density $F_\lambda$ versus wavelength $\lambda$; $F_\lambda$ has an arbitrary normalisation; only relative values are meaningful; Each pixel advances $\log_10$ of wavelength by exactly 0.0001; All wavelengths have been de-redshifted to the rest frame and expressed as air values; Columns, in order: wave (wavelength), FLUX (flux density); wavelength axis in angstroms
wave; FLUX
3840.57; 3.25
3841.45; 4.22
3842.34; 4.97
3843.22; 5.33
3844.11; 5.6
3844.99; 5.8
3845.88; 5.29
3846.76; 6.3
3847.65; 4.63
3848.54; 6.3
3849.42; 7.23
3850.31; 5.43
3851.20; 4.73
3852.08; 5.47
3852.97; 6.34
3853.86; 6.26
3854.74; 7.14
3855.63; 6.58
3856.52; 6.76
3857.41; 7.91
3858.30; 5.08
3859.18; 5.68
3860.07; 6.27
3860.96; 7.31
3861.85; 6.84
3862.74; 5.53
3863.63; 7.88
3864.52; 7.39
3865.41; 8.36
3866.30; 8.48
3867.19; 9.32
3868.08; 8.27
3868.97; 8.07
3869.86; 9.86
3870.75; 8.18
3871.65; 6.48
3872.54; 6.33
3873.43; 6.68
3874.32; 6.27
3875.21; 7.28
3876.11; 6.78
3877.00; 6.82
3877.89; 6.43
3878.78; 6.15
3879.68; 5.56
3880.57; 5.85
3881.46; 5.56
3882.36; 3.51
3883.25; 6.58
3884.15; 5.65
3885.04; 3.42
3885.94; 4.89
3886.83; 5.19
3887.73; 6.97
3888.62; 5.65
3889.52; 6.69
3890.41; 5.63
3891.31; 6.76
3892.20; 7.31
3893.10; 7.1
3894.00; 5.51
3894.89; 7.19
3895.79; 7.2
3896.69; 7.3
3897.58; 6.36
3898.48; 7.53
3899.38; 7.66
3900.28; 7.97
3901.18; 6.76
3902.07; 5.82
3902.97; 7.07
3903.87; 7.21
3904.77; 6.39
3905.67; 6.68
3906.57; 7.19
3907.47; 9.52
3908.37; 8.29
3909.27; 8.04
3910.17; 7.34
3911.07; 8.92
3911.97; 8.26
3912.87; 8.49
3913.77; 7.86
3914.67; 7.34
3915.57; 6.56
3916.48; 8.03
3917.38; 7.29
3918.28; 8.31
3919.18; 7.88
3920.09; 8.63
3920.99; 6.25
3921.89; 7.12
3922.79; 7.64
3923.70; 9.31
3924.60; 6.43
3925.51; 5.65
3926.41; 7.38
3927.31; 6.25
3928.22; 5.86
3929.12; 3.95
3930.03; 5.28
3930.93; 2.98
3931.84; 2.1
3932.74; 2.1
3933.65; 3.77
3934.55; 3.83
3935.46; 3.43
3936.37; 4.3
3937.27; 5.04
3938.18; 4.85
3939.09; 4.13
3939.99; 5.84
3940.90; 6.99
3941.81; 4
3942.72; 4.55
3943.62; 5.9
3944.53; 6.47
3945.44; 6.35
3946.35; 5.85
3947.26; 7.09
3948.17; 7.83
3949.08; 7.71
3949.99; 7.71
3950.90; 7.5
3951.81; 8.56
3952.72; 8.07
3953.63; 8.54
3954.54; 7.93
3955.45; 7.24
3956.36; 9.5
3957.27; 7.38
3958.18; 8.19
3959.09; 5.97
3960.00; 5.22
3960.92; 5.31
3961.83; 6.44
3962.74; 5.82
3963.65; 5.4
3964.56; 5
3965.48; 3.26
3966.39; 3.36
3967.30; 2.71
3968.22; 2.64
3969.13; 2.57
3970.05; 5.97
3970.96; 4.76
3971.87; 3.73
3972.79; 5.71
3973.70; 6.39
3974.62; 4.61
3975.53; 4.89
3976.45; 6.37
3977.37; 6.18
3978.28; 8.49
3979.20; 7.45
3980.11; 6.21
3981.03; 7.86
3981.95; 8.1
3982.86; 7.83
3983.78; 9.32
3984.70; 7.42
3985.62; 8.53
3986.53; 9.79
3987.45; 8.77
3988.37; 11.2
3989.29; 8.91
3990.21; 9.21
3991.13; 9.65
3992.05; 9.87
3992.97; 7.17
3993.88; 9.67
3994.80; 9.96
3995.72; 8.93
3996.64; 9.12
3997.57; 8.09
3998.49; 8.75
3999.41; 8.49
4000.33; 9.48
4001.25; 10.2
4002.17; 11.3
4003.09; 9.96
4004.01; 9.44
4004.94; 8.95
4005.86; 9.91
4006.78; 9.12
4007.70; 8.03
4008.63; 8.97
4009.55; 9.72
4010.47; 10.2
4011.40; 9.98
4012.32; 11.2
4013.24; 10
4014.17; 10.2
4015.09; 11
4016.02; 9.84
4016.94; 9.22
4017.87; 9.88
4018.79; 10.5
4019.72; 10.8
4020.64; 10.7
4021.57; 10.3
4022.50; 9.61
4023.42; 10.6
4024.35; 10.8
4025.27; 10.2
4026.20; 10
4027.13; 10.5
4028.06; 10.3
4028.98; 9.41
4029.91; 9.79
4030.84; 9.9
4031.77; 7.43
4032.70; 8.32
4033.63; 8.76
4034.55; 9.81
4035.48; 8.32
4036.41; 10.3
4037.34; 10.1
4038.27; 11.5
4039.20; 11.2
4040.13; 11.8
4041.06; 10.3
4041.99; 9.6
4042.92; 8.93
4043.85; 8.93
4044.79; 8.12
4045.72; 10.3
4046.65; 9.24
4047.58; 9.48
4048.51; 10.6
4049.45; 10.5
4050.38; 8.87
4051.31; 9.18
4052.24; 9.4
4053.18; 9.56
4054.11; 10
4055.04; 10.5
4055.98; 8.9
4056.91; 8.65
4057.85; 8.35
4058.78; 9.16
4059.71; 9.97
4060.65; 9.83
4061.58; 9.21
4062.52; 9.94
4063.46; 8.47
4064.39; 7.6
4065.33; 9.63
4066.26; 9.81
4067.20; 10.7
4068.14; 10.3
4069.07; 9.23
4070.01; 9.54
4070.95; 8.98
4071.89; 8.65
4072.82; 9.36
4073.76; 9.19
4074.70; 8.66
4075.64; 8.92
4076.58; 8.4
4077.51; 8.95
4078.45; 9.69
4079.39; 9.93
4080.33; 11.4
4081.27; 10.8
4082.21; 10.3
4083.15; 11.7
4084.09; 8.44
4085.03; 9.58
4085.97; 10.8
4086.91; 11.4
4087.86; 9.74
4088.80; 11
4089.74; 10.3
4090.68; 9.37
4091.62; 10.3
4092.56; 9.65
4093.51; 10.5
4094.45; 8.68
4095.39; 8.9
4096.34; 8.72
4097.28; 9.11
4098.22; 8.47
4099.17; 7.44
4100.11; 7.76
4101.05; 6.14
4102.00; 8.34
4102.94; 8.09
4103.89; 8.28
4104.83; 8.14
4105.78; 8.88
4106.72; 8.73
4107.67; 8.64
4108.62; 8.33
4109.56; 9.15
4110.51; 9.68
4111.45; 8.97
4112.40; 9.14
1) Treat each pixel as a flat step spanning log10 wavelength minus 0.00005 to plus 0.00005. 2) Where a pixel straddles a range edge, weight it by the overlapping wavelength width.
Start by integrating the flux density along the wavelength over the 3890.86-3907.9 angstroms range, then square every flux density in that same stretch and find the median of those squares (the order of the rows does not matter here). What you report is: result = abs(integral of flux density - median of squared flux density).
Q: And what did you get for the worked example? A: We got 69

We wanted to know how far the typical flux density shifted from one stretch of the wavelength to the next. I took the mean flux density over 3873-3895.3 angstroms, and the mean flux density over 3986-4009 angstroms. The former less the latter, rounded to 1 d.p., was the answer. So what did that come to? -3.3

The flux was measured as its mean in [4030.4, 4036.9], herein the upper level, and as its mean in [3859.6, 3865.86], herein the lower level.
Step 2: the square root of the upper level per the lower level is 1.13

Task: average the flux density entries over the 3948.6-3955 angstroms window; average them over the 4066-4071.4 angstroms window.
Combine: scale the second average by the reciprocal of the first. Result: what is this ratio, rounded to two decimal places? 1.22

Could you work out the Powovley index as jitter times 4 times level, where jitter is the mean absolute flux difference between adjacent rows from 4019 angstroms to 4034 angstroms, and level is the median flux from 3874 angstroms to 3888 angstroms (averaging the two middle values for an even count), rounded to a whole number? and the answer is 14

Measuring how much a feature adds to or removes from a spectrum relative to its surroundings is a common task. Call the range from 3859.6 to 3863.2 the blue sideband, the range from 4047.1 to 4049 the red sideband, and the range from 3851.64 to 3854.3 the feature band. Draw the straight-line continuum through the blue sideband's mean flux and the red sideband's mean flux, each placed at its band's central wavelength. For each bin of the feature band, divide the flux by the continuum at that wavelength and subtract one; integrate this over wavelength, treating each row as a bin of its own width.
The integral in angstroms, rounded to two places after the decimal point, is -0.13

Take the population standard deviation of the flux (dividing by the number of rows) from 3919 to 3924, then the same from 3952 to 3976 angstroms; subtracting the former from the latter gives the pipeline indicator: 0.9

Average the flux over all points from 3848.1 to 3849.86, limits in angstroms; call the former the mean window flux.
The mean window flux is 6.8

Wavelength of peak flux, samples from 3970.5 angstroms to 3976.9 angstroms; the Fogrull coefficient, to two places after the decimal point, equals 3973.70 angstroms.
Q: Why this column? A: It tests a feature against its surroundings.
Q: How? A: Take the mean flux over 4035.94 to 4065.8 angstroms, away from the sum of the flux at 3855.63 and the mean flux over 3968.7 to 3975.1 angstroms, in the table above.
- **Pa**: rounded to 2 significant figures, 1.8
